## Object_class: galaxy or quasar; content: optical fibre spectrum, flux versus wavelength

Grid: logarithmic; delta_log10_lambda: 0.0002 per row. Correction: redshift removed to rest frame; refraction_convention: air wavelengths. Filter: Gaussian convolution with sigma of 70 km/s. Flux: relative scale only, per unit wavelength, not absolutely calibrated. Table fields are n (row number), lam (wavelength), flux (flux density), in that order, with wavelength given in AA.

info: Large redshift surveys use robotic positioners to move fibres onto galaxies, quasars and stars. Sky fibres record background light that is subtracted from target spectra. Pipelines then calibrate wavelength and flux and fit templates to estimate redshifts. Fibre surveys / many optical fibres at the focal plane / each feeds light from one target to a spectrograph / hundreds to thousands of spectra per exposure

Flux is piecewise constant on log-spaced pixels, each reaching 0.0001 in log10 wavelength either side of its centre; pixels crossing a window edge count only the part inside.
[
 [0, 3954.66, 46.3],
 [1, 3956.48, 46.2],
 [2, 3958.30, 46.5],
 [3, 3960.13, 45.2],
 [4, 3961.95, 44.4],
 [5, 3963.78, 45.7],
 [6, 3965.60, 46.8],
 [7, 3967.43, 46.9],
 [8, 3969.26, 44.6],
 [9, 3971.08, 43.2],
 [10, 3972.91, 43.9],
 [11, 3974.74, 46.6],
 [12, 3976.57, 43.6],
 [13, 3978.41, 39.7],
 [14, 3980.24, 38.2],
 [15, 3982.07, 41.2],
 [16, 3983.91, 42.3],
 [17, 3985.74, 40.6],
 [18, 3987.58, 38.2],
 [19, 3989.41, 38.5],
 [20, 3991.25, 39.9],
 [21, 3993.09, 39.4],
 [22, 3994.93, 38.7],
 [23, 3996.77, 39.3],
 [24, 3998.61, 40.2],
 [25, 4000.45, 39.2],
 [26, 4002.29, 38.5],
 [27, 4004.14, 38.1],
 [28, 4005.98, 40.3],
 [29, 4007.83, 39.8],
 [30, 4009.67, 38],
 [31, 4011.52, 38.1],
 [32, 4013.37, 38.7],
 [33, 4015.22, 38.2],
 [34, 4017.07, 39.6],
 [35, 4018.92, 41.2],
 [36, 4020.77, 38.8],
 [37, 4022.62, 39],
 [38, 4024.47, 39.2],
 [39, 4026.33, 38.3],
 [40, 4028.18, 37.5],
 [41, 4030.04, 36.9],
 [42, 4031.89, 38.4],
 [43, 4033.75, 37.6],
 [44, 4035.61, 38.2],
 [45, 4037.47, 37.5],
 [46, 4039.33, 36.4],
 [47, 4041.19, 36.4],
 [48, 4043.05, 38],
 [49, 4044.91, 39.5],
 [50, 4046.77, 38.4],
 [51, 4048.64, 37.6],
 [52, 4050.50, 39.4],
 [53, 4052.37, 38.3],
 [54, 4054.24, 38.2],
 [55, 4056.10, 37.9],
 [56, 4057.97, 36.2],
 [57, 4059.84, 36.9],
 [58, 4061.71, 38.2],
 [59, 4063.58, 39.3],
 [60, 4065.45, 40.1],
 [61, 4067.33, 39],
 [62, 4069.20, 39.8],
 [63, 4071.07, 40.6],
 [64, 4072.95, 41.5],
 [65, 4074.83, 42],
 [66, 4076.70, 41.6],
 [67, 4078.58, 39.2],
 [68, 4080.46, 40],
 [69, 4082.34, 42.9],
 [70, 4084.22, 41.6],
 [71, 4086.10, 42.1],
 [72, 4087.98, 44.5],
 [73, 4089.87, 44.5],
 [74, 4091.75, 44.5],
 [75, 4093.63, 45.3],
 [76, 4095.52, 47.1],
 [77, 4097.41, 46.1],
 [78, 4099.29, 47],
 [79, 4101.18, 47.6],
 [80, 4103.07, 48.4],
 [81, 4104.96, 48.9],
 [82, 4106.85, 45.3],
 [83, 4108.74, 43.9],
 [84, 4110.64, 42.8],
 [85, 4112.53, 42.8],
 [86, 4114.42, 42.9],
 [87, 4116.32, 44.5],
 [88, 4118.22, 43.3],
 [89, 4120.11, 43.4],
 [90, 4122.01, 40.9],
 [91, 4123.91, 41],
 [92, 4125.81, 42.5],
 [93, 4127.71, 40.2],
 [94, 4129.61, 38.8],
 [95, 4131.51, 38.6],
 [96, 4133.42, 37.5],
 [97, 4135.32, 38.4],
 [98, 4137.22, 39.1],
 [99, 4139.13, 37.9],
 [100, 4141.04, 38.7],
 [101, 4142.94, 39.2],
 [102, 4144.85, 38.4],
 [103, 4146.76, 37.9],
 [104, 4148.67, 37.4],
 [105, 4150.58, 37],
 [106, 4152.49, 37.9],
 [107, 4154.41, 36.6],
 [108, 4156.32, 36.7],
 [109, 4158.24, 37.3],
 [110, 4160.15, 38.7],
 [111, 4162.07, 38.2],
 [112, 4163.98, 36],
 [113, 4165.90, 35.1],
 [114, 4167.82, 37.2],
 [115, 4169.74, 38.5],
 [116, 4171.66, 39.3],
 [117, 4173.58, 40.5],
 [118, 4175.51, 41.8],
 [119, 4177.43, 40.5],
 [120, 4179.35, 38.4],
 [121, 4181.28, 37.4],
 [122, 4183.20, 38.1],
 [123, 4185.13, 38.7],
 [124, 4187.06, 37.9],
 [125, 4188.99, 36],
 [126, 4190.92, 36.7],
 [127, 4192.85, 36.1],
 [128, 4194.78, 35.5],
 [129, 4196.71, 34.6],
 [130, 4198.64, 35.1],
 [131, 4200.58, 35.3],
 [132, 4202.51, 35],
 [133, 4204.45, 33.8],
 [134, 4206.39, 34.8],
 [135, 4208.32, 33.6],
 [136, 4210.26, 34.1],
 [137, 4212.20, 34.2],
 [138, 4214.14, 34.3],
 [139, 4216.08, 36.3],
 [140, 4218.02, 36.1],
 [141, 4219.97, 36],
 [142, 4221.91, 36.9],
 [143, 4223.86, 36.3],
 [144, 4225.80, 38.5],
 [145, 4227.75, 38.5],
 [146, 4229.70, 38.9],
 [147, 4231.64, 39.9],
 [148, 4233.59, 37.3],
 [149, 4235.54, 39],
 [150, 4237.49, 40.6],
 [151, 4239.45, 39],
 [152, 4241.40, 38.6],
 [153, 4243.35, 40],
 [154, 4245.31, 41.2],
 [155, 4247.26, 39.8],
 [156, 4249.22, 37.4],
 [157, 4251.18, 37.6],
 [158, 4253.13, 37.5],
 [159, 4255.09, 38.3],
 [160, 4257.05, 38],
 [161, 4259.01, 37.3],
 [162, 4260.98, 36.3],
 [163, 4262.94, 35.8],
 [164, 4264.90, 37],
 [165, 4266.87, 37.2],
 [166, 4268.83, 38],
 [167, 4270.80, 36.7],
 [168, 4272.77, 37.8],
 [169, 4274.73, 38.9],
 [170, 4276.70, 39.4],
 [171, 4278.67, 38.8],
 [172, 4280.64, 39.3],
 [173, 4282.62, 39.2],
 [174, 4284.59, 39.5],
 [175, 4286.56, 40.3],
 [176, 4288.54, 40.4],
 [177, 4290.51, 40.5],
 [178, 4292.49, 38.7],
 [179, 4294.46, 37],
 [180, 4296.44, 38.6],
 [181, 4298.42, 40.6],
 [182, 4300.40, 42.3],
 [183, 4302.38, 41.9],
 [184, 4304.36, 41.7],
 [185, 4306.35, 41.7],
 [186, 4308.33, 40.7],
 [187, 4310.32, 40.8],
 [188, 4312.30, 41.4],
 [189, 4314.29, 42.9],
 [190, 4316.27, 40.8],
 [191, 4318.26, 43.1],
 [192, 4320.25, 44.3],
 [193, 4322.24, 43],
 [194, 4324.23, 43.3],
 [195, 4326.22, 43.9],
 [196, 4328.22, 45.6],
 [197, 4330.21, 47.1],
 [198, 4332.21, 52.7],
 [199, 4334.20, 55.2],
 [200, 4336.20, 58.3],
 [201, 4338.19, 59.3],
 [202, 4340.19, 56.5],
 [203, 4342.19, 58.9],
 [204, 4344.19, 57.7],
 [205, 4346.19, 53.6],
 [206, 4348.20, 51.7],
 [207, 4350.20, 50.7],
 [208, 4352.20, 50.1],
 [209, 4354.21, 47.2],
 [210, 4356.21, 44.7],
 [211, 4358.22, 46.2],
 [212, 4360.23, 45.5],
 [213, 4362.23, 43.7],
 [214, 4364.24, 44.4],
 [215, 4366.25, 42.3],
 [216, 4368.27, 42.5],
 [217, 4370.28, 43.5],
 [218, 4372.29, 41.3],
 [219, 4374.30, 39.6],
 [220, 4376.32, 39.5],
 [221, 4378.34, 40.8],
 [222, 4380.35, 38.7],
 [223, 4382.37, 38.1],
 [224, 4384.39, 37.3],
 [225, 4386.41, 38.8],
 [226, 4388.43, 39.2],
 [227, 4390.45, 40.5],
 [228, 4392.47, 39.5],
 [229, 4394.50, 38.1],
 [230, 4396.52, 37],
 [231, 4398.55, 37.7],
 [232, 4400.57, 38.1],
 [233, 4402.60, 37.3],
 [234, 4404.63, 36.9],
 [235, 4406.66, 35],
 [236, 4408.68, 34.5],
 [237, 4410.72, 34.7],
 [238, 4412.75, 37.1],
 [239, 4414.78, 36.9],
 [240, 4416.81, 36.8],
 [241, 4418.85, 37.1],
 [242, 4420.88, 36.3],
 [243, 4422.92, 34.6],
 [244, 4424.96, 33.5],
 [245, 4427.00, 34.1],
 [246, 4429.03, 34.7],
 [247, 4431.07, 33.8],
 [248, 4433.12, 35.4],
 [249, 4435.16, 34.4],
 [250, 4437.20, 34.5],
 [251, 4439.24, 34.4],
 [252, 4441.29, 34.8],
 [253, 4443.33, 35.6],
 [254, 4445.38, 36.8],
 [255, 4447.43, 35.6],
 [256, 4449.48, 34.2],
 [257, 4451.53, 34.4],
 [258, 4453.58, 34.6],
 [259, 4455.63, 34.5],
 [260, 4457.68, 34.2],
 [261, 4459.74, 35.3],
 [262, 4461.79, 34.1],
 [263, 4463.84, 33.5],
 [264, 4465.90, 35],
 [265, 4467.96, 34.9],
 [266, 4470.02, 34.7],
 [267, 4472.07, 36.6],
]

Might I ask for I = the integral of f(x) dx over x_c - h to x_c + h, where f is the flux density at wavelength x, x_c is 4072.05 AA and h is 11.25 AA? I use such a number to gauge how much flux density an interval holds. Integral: 908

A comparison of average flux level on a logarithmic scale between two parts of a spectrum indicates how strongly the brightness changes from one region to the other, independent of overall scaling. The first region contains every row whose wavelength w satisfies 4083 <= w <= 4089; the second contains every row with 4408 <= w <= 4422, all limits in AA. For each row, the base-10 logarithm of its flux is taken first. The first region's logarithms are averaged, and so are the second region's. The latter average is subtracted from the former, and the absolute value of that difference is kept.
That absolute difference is 0.072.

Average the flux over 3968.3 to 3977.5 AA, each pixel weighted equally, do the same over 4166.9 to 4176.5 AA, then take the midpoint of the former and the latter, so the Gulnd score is 41.9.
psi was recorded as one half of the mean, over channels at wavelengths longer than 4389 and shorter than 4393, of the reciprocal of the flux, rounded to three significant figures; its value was 0.0125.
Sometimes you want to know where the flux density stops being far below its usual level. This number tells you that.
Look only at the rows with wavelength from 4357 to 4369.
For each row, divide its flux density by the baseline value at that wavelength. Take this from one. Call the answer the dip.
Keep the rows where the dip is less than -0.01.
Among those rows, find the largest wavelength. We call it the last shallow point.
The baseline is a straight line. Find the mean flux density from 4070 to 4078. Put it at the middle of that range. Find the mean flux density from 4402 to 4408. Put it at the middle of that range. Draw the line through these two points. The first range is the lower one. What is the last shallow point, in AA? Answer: 4368.27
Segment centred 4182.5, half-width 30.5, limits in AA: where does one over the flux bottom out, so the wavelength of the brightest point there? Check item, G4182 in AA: 4175.51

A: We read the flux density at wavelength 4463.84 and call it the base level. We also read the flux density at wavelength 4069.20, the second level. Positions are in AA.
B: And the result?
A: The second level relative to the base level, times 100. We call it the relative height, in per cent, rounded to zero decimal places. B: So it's 119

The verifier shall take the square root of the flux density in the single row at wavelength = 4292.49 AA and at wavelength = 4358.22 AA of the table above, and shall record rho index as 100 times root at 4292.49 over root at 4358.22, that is 92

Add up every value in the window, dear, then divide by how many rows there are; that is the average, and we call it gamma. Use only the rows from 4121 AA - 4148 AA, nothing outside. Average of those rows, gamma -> 39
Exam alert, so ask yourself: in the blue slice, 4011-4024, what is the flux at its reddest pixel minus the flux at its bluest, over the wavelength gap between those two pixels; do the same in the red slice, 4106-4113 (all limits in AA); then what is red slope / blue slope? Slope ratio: -5.4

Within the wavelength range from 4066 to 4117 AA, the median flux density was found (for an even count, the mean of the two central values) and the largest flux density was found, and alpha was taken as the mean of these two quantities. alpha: 46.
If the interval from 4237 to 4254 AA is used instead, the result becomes 40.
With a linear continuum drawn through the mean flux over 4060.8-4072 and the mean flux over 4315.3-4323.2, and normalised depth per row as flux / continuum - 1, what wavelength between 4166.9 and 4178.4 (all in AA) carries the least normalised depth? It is 4167.82 AA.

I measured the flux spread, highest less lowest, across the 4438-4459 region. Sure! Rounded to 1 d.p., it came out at 2.6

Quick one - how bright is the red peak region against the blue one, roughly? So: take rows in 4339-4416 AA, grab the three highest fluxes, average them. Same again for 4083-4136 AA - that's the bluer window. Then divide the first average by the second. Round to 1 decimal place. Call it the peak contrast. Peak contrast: 1.2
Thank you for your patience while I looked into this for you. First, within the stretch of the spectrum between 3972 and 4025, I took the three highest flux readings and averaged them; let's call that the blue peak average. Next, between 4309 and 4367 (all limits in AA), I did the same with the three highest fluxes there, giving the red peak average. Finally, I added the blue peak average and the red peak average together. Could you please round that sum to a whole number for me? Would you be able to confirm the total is 104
